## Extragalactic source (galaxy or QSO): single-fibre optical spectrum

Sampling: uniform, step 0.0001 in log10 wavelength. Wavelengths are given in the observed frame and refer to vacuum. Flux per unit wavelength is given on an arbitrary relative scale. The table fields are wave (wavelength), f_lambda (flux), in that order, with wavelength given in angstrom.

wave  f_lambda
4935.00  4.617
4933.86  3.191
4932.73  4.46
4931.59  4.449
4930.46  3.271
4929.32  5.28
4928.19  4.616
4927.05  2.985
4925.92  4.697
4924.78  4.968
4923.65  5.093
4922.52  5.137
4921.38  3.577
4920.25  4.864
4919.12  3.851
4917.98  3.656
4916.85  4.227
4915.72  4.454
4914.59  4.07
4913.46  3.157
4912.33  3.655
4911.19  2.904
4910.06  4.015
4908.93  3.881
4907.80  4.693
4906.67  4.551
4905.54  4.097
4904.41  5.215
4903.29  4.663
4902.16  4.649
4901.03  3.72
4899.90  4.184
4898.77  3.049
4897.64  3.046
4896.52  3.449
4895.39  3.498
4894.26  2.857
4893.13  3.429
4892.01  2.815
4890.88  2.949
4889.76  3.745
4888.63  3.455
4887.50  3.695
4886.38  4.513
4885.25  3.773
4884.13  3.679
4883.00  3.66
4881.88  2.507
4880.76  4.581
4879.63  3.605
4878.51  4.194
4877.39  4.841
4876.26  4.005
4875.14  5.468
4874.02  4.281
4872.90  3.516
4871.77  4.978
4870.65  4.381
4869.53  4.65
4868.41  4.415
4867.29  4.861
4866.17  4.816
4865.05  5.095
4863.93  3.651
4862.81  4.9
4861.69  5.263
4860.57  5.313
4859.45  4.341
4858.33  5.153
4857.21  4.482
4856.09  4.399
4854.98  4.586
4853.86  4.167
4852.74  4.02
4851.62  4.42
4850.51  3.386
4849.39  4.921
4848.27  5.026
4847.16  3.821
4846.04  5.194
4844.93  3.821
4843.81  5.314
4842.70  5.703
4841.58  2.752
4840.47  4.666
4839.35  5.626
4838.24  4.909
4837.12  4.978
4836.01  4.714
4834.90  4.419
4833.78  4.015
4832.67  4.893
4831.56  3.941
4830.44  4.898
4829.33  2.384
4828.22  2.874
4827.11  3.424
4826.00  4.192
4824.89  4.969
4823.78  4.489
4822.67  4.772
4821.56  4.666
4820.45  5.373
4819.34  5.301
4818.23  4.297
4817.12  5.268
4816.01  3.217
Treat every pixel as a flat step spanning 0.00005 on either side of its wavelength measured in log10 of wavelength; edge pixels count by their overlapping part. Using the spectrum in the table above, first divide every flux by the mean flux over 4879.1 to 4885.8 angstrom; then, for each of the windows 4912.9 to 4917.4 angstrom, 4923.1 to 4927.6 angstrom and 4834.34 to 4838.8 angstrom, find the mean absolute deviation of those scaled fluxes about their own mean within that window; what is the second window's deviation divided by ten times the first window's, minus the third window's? 0.13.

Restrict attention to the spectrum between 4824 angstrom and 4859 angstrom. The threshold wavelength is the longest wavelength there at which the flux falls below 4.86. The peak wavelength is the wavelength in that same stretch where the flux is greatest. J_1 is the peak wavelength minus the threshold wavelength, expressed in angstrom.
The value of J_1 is -14.5 angstrom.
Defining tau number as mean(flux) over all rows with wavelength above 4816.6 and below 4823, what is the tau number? 4.95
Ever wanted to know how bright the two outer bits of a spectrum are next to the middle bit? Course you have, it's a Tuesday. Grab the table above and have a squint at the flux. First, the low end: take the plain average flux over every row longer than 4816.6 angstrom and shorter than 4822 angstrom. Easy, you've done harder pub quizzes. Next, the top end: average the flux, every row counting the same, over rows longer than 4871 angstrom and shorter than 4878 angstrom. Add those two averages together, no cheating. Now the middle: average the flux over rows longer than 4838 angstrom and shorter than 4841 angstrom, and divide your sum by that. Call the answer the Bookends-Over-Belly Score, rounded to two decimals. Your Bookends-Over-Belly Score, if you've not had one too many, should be 1.87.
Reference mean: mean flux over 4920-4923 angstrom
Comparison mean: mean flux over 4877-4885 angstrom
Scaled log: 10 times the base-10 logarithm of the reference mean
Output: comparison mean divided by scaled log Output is 0.59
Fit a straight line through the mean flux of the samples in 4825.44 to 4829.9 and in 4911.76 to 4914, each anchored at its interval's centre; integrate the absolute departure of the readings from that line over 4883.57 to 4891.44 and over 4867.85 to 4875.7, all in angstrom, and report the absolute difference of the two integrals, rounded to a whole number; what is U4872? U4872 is 6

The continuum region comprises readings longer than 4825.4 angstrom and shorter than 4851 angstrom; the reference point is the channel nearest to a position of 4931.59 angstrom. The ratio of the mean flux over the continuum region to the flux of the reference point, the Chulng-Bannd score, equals 0.98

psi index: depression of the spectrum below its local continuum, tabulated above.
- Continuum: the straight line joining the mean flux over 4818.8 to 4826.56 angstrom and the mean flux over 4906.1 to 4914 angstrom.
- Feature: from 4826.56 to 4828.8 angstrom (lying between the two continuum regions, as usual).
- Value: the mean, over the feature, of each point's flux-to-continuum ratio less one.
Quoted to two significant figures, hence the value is -0.34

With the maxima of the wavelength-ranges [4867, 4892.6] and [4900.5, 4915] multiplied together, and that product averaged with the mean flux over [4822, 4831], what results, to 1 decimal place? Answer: 16.3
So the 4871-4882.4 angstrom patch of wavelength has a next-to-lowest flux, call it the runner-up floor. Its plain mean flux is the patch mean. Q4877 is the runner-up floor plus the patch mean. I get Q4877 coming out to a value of 7.7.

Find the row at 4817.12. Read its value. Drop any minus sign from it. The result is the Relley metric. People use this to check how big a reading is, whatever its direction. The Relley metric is 5.3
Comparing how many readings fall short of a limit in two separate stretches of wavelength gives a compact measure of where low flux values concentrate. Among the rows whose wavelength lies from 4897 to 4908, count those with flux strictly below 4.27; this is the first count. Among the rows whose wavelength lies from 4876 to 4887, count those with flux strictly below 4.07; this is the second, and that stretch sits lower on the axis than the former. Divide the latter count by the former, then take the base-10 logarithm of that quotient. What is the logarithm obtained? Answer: 0.1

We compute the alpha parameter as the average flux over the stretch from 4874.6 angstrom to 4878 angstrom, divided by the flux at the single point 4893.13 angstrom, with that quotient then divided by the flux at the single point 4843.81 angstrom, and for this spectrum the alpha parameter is 0.26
